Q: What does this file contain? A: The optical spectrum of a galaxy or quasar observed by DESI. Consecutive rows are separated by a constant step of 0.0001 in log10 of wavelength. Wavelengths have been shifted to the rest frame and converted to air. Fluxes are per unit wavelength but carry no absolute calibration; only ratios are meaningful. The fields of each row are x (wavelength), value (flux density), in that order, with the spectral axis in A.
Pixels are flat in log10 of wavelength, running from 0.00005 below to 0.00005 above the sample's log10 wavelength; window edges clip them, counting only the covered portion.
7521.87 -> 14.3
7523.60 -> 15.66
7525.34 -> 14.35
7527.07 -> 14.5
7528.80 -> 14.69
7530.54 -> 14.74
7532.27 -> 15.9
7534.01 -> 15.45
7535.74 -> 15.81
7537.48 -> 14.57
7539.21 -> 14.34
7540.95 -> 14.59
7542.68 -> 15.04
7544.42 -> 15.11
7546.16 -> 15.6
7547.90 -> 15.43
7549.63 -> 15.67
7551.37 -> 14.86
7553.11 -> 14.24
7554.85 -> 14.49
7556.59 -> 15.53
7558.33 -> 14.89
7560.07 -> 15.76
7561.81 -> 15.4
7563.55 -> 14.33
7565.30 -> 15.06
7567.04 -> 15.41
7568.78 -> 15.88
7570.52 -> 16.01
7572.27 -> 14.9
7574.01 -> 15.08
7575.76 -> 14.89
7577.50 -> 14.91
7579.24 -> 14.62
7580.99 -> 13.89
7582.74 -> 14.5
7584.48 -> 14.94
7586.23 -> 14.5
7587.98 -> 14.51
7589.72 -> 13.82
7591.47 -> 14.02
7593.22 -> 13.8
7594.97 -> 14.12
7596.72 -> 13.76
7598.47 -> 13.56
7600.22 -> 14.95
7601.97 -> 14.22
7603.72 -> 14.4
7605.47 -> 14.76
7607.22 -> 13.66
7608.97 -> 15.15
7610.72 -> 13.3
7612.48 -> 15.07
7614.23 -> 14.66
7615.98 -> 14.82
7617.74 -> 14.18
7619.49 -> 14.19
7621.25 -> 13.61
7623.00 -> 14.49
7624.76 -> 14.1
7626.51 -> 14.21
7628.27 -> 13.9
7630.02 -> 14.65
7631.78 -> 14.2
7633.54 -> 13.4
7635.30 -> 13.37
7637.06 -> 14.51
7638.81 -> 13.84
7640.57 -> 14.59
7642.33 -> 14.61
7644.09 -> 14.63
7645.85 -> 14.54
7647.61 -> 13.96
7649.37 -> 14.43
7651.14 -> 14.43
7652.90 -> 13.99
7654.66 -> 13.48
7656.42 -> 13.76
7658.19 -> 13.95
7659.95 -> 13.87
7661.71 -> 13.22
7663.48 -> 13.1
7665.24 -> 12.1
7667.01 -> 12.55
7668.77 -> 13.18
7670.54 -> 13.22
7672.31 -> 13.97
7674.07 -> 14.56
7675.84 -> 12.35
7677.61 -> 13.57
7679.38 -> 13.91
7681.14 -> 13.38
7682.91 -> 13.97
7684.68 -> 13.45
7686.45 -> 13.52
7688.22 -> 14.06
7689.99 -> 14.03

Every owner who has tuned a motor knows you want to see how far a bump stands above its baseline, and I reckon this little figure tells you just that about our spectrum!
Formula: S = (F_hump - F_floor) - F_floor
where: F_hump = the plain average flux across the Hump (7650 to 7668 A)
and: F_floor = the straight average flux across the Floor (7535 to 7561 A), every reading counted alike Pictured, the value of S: -16.7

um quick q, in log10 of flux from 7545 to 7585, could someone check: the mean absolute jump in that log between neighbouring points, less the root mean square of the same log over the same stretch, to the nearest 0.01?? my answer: -1.16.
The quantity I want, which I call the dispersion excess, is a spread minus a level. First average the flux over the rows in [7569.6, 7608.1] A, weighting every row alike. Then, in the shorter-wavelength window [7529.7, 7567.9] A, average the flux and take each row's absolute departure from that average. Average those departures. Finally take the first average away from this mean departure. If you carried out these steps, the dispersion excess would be -14.0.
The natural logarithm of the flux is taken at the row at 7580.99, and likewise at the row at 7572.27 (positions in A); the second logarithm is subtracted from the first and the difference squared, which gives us 0.0049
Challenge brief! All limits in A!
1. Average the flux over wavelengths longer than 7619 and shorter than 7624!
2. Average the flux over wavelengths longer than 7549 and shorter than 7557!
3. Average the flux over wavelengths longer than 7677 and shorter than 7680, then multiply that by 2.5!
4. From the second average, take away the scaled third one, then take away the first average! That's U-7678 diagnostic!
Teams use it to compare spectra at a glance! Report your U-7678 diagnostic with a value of -33.5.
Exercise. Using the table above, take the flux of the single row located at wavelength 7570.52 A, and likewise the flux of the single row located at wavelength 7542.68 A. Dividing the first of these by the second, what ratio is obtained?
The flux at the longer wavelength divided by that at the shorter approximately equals 1.06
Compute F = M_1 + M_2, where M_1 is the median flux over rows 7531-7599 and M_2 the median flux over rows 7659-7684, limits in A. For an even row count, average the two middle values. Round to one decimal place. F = 28.2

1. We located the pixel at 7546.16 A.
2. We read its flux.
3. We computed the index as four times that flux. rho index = 62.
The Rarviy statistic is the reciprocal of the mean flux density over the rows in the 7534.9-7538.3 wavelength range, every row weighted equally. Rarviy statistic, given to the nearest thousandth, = 0.066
